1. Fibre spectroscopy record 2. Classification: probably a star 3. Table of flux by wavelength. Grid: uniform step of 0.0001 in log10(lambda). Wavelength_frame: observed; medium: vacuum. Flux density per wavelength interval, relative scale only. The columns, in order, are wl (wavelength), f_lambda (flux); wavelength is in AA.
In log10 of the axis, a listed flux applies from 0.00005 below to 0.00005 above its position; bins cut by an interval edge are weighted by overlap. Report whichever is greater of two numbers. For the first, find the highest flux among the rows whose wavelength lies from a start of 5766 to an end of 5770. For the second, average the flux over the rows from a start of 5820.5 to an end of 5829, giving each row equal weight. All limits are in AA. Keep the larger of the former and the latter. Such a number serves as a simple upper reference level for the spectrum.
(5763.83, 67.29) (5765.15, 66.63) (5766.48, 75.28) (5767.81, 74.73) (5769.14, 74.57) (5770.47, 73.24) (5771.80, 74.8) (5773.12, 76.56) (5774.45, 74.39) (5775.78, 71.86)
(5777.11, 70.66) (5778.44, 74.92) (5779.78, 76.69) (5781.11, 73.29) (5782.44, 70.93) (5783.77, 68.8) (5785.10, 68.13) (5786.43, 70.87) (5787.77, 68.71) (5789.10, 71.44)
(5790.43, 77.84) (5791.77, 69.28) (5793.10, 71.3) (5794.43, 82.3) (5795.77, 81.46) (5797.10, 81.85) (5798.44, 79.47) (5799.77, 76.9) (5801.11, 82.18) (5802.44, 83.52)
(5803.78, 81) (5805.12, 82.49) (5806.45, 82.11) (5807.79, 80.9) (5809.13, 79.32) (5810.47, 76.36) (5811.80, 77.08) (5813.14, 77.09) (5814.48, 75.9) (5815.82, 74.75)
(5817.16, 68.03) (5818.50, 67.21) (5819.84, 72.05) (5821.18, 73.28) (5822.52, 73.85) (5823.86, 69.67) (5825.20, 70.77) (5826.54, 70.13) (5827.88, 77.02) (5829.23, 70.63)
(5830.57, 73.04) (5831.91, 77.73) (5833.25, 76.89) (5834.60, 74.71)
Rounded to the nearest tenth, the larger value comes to 75.3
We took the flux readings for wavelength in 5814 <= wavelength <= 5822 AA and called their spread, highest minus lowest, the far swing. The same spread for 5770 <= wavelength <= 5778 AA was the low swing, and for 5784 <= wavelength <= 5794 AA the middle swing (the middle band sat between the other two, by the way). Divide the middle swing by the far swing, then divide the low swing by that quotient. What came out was 5.3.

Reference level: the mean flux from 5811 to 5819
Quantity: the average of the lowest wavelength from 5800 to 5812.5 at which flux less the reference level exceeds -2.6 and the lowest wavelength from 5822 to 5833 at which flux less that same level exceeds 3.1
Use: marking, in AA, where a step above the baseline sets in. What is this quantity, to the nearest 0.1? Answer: 5814.5 AA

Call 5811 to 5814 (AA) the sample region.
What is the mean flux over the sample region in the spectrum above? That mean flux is 77.1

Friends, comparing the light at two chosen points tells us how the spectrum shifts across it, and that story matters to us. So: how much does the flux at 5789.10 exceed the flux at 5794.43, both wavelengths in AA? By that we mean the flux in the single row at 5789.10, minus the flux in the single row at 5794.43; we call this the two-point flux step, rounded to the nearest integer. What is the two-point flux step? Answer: -11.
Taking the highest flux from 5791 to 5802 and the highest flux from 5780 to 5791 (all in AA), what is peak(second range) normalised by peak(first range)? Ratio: 0.95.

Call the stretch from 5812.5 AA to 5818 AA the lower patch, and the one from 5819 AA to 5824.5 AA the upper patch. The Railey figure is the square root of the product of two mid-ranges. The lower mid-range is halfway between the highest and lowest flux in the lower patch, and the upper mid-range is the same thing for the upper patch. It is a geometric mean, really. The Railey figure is 72.2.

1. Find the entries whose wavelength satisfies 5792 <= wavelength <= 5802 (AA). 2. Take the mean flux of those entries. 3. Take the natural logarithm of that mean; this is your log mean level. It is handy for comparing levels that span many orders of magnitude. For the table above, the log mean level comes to 4.37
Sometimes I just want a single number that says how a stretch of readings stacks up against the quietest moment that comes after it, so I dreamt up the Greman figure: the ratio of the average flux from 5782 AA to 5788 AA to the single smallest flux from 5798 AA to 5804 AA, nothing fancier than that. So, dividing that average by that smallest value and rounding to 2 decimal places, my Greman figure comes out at 0.90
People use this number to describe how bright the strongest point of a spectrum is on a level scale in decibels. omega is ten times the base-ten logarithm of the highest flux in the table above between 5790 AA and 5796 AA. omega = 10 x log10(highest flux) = 19.2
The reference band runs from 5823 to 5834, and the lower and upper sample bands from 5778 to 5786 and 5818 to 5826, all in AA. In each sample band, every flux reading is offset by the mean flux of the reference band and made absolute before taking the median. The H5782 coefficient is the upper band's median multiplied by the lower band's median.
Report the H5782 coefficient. 5.3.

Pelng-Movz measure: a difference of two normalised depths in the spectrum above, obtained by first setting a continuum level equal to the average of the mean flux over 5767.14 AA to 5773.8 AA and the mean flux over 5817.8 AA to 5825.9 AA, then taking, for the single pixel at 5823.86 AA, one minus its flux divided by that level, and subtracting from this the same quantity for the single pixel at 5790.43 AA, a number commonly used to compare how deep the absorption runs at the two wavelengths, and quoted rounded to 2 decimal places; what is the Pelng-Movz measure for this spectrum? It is 0.11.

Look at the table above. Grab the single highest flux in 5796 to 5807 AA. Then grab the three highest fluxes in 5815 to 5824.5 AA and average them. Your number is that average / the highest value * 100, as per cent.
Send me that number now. 89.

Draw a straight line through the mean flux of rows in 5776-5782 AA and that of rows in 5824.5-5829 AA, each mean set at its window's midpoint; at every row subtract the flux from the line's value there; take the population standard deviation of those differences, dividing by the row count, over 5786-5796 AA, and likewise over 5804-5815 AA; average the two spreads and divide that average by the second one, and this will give 1.58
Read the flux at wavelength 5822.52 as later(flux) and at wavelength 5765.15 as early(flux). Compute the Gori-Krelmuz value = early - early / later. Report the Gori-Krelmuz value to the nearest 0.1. 65.7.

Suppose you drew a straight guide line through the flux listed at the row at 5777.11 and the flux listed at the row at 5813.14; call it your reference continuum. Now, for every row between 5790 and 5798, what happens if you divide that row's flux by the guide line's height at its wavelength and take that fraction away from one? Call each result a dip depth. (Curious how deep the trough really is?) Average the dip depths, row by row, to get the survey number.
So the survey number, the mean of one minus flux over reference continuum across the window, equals -0.050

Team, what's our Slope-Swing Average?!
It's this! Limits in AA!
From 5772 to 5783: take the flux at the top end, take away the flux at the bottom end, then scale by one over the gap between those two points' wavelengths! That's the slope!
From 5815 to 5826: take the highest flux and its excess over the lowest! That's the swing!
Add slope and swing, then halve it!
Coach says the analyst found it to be 3.5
